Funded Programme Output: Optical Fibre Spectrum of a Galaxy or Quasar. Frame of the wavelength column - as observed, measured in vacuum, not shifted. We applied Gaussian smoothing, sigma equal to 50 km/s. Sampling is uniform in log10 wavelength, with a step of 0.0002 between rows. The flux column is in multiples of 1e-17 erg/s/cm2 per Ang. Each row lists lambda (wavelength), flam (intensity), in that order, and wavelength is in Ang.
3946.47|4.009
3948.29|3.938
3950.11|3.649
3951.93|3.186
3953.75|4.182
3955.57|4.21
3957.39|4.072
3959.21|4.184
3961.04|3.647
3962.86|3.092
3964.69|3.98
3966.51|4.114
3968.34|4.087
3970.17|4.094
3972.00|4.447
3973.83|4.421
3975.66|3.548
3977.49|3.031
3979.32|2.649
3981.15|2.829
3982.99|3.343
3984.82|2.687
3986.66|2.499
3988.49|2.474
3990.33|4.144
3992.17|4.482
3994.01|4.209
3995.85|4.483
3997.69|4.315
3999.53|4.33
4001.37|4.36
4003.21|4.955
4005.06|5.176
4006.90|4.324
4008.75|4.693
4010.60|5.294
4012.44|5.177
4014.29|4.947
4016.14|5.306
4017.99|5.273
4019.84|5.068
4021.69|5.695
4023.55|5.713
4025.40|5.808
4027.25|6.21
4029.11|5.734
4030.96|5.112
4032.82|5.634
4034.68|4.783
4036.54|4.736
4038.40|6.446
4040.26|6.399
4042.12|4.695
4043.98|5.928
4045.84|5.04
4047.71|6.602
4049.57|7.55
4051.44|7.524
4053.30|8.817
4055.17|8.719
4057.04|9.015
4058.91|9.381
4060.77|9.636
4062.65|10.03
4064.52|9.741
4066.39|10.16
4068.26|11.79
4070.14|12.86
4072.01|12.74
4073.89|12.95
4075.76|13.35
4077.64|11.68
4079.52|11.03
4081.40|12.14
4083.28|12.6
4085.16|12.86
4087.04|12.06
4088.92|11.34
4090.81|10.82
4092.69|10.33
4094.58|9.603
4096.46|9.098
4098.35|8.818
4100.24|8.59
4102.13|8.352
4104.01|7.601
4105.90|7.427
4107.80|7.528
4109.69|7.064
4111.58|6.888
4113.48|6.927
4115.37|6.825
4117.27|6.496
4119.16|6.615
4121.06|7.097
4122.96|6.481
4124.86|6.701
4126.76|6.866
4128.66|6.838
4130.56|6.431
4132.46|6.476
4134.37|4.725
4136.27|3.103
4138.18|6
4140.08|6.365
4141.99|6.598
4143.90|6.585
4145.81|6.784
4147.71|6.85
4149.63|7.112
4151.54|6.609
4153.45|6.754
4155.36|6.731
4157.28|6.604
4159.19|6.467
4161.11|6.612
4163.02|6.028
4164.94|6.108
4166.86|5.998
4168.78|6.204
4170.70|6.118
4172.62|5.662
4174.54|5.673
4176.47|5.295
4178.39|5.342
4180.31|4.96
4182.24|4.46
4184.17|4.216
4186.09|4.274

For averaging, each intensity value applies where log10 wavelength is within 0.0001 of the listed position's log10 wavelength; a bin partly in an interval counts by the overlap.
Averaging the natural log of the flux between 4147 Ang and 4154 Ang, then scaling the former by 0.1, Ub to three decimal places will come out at 0.192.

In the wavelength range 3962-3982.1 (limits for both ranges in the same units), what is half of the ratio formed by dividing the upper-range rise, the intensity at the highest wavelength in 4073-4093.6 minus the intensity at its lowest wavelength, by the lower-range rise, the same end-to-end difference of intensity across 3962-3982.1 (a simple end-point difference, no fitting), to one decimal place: 5.0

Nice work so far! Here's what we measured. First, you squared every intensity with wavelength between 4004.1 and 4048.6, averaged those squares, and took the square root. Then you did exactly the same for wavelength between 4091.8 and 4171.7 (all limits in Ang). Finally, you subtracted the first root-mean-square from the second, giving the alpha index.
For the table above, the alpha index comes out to 1.6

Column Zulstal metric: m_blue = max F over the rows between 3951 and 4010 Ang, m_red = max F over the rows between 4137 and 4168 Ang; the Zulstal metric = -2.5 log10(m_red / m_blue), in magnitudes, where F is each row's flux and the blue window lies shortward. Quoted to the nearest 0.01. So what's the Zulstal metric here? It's -0.34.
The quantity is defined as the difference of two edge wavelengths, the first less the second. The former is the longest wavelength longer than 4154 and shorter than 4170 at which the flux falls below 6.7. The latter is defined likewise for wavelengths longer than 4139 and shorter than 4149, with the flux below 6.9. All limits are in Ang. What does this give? 21.1 Ang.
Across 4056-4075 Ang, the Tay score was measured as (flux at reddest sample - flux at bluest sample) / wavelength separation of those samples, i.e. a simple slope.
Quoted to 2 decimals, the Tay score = 0.23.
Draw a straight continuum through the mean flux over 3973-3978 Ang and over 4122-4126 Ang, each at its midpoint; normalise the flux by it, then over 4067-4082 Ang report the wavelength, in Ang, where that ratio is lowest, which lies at 4079.52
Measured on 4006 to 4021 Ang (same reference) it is 4006.90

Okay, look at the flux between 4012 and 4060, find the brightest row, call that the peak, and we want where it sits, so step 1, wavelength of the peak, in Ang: 4058.91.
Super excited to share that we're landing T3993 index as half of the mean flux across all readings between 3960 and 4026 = 2.1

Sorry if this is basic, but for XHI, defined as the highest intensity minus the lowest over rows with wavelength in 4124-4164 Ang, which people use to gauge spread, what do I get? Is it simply 4.0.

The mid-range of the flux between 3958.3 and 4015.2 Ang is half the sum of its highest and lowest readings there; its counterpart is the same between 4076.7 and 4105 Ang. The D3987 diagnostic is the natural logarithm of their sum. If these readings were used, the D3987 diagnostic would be 2.65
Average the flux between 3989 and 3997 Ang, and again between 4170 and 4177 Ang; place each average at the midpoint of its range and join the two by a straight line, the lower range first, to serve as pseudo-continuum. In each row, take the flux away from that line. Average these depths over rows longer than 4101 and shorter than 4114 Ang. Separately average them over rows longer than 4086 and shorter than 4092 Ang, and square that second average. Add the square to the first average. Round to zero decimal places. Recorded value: 38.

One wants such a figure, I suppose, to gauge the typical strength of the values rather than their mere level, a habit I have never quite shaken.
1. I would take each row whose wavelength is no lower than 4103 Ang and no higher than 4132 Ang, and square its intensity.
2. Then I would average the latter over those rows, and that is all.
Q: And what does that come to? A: 48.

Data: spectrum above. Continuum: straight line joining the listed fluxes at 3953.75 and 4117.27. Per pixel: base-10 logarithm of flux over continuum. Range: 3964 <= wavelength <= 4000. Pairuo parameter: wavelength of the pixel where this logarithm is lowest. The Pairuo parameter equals 3988.49 Ang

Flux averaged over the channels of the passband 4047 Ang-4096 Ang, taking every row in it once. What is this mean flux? 10.6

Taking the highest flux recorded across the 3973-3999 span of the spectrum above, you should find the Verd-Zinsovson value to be 4.483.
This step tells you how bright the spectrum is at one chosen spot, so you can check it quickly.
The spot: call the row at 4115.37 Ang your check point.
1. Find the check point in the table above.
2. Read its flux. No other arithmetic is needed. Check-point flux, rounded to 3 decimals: 6.825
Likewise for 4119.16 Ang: 6.615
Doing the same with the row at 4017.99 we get 5.273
